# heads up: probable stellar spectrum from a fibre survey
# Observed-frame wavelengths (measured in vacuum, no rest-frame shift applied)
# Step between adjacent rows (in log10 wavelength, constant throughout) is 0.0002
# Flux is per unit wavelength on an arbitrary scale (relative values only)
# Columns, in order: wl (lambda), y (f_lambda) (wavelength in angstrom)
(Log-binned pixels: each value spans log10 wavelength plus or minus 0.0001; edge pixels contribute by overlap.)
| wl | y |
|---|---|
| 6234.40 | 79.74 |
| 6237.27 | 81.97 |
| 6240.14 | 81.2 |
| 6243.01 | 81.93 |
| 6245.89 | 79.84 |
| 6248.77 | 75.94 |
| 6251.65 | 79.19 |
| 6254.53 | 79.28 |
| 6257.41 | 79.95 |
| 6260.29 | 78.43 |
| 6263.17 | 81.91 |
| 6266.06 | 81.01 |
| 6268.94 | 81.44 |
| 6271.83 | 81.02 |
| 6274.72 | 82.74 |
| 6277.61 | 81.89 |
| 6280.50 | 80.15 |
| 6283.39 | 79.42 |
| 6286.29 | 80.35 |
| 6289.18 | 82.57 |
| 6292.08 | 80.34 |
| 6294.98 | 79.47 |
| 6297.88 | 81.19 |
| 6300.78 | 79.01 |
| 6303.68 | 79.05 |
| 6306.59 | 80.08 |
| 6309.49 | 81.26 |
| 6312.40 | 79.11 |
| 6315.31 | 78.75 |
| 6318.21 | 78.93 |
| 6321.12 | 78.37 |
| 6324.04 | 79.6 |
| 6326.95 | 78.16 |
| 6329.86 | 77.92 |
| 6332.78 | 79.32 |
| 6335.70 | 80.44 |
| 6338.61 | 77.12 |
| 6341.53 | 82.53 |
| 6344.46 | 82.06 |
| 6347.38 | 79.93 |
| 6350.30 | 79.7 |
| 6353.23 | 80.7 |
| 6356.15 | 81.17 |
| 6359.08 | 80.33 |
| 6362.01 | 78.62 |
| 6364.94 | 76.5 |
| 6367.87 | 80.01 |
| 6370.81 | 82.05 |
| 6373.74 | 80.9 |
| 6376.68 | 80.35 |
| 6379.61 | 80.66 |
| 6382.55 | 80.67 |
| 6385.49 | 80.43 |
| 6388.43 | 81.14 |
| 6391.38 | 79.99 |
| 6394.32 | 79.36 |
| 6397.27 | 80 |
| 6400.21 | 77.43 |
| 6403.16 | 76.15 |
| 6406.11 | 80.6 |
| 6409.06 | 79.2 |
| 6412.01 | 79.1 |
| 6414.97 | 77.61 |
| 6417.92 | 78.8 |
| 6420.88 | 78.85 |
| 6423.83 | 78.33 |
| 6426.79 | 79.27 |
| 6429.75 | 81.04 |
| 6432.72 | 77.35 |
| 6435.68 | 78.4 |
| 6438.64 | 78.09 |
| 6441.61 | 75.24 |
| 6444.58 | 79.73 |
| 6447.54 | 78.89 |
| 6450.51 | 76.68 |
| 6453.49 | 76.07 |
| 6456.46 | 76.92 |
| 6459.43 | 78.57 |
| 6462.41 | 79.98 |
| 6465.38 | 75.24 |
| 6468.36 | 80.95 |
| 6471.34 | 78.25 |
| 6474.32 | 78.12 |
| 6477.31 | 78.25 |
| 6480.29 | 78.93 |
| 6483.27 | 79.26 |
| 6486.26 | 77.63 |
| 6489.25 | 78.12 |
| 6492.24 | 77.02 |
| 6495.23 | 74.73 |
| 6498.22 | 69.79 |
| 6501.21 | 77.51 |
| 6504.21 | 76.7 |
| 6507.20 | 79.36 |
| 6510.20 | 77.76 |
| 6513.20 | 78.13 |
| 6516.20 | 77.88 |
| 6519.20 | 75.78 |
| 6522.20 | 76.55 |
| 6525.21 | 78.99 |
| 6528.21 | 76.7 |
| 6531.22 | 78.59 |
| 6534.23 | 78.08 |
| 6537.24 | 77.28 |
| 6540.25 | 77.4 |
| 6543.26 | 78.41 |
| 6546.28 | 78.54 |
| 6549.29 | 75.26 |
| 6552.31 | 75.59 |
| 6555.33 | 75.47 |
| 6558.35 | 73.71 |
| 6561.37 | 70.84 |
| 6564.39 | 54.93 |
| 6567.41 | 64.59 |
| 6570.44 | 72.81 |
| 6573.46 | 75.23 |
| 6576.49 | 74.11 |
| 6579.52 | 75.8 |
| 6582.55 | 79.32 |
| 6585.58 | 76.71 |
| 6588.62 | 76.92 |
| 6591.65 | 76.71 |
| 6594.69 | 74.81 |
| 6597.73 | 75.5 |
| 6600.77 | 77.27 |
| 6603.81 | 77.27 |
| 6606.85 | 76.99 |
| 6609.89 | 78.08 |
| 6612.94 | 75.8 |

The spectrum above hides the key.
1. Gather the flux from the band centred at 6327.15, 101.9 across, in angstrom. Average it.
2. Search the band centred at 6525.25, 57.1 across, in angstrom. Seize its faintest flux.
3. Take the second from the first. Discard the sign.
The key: 10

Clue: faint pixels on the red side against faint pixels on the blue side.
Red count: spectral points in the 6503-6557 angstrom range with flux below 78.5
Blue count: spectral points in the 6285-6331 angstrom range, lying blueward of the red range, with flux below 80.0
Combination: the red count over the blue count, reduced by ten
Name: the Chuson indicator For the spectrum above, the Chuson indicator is -8.6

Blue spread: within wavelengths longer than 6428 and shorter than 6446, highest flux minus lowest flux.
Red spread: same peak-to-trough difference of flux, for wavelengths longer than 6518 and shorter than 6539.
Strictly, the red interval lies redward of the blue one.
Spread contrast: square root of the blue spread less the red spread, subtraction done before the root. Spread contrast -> 1.6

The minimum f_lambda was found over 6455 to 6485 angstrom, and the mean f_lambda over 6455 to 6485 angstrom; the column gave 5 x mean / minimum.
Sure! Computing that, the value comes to 5.21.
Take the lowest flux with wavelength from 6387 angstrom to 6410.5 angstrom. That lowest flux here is 76.15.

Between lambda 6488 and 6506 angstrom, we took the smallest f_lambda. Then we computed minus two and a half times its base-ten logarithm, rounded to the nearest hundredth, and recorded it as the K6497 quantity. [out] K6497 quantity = -4.61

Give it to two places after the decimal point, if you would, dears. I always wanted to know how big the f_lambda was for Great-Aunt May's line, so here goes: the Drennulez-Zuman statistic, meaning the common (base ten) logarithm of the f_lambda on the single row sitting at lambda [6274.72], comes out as 1.92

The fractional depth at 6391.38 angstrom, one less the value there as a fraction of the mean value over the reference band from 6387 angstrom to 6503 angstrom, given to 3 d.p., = -0.024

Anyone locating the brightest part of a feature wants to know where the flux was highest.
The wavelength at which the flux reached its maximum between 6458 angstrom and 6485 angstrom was 6468.36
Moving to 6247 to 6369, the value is 6274.72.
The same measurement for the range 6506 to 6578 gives 6507.20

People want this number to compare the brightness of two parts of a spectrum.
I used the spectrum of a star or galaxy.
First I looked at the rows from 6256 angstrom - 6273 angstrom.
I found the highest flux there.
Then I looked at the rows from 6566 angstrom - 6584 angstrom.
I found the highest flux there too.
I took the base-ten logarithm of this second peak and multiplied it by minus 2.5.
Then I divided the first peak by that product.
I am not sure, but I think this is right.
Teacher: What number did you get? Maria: -17.25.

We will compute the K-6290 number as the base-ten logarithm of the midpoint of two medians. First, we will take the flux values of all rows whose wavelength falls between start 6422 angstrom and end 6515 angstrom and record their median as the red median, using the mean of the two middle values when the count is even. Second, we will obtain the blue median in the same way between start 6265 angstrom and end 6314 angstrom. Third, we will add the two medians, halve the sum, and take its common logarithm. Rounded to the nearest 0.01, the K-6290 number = 1.90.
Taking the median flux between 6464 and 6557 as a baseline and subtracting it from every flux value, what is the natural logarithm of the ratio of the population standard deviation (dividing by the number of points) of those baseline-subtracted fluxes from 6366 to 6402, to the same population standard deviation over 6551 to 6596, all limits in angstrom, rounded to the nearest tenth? -1.7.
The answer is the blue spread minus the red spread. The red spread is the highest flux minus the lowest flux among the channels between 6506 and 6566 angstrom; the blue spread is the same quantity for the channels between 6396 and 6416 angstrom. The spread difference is -20.0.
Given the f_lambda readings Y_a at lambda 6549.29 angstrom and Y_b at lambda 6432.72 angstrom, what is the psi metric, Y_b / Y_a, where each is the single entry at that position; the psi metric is 1.03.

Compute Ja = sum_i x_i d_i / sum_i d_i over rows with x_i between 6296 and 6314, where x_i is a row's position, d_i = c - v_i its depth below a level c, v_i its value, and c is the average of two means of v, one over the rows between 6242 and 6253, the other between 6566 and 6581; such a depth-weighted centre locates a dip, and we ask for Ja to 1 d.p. 6305.0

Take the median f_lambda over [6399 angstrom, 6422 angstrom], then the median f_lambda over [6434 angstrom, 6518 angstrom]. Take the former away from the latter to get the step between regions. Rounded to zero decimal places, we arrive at -1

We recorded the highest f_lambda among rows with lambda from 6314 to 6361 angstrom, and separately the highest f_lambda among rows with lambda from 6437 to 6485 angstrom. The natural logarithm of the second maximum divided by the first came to -0.019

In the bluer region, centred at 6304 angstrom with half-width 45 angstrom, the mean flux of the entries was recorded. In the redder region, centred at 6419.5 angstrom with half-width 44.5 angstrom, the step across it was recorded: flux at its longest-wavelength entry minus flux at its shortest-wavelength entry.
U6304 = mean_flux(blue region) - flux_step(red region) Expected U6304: 80.5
